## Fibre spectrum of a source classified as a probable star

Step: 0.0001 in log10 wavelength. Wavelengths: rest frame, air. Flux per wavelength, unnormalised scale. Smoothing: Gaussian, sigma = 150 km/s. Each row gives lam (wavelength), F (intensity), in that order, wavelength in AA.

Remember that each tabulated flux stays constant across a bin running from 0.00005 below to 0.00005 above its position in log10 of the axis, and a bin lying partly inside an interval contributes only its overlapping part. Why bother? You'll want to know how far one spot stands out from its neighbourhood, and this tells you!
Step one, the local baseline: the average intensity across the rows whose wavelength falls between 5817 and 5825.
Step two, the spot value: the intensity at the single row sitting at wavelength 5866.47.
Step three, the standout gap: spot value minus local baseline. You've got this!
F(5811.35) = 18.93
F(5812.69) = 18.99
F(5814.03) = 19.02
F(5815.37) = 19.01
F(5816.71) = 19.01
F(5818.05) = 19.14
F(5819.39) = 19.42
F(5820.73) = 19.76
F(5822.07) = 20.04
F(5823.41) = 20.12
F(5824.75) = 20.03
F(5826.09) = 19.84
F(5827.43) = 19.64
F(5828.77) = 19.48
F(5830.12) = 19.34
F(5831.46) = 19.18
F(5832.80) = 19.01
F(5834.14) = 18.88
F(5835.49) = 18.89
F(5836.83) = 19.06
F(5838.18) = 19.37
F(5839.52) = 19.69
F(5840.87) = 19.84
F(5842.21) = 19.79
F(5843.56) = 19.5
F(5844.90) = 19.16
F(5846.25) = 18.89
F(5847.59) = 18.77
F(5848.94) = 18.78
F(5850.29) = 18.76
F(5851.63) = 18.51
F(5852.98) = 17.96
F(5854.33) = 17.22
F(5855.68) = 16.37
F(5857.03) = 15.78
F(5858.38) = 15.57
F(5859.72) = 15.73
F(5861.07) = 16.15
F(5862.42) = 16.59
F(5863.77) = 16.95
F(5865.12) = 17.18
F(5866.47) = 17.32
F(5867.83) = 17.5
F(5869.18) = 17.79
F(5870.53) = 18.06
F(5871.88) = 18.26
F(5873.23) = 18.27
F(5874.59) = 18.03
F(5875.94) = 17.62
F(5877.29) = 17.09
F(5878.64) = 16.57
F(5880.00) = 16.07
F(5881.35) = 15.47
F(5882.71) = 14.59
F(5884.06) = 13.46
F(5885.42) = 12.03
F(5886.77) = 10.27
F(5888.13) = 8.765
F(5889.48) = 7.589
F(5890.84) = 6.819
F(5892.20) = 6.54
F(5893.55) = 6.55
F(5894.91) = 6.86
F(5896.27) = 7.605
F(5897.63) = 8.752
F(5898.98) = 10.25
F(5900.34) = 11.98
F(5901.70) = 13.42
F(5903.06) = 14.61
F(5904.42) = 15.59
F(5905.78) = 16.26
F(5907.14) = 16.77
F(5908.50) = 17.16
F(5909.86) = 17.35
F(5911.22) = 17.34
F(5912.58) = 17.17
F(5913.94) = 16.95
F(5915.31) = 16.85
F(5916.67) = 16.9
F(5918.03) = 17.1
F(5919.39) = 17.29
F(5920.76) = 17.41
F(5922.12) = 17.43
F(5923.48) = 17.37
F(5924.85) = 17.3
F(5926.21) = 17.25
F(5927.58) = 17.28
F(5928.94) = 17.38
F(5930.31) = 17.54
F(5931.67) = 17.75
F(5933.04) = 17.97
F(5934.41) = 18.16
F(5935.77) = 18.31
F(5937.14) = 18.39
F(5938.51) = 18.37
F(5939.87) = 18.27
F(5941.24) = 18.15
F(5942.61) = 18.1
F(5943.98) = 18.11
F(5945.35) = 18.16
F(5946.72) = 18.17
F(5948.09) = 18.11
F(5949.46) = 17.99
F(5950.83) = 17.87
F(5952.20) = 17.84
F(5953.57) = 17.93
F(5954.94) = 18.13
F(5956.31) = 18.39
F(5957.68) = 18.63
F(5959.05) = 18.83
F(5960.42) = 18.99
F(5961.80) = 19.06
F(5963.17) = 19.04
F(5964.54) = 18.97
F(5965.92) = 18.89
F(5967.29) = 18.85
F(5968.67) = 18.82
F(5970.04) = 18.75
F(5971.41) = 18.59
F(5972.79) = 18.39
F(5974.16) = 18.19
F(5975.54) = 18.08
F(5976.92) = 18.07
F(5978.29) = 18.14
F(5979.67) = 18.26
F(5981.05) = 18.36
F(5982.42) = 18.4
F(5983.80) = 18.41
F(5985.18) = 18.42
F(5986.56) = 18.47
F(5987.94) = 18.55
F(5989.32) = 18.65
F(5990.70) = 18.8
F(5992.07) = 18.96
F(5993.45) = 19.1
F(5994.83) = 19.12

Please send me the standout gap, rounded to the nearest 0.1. -2.4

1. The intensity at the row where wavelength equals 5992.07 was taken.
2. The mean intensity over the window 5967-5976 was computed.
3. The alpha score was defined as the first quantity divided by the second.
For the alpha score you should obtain 1.02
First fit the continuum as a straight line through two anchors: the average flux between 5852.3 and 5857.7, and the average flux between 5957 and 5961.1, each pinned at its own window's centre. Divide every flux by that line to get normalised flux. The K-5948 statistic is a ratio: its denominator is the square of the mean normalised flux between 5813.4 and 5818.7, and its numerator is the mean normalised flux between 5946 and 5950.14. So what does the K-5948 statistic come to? 0.69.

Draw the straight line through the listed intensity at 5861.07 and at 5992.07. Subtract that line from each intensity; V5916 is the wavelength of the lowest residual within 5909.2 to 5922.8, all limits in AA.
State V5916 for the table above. 5915.31 AA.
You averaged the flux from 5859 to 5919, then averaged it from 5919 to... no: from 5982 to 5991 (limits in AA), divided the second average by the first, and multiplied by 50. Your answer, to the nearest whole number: 64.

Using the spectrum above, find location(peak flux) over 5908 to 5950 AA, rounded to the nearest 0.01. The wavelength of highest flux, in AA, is 5937.14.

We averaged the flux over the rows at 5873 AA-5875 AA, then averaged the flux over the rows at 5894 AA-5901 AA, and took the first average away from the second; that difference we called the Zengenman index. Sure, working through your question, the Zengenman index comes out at -9.1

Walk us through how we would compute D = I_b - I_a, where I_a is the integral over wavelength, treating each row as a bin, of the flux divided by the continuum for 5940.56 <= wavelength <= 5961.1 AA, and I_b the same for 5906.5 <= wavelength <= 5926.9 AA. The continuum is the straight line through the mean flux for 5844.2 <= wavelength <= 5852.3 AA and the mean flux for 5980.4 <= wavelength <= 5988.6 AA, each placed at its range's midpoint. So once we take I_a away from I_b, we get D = -1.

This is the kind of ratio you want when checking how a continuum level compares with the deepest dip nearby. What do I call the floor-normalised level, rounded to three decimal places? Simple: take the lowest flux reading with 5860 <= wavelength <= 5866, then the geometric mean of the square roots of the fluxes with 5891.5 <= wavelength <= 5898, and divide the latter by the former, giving 0.166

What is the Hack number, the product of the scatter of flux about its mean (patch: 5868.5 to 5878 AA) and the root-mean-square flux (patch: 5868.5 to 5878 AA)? 7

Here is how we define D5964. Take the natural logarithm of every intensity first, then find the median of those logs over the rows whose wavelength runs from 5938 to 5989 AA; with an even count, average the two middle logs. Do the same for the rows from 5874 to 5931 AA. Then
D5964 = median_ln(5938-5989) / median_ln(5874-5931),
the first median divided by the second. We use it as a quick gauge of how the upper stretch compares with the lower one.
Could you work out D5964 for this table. 1.03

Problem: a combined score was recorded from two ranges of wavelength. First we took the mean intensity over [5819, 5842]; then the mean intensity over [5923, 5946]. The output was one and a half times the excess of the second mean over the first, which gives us -2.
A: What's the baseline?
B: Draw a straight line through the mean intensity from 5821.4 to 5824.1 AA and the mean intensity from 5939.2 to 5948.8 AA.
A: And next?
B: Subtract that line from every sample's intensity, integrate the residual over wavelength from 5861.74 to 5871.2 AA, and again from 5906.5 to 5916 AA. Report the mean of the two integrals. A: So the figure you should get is -17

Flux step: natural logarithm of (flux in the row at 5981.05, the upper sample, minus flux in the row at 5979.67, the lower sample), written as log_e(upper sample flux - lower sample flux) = -2.3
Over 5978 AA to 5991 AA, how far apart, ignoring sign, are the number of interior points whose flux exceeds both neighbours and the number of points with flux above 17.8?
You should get 10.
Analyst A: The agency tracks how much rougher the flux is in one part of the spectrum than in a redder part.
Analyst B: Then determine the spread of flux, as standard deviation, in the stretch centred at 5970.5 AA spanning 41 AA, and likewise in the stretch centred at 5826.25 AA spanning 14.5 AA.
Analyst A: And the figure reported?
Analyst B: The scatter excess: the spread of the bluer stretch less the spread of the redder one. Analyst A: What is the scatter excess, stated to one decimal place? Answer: 0.0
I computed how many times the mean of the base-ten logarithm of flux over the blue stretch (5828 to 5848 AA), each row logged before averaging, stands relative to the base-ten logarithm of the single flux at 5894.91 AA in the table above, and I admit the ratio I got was 1.54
